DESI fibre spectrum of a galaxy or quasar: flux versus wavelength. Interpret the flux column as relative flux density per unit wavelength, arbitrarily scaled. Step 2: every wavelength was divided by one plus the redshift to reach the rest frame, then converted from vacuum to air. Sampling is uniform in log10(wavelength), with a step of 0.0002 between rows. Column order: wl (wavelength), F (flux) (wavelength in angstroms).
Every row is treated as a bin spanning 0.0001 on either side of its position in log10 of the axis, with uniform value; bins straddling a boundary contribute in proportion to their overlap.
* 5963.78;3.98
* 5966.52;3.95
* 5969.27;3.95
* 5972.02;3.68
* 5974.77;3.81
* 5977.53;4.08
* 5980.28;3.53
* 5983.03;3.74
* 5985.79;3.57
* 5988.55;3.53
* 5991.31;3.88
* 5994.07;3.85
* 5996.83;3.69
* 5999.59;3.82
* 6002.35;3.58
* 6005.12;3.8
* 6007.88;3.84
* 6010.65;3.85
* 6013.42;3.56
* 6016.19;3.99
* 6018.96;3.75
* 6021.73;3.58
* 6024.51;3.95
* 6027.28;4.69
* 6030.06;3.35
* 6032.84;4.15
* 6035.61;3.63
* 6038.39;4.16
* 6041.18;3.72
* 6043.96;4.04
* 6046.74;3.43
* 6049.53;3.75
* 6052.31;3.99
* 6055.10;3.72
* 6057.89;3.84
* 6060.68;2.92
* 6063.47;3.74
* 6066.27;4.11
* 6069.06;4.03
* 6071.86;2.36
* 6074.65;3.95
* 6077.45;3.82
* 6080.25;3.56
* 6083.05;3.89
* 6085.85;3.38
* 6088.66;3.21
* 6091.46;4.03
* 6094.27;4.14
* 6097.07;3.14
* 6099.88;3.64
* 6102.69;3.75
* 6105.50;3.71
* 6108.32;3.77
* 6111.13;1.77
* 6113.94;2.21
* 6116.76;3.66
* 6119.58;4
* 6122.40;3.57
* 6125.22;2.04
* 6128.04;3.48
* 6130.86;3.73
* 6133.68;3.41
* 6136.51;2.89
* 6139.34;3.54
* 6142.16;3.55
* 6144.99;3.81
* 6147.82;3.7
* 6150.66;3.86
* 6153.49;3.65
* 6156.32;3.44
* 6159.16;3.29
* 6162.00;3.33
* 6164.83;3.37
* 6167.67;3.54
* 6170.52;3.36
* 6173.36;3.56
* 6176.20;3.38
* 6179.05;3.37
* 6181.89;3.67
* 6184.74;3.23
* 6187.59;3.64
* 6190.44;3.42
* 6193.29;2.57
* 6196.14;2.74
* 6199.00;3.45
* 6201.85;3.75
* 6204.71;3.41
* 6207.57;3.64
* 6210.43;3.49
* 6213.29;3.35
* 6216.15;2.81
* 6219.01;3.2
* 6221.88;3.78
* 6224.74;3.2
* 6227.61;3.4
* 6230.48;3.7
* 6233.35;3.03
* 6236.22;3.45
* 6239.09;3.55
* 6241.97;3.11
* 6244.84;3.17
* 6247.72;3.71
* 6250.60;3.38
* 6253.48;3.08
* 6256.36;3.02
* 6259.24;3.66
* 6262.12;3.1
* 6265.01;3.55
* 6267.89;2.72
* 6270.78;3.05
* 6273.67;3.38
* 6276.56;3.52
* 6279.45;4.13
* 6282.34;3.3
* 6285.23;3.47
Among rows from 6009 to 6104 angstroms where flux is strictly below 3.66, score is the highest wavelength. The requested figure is 6099.88 angstroms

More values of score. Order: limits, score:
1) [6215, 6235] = 6233.35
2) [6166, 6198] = 6196.14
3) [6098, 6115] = 6113.94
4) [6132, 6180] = 6179.05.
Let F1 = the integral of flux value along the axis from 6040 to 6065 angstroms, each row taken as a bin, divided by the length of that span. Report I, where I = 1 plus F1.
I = 4.69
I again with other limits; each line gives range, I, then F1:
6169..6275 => 4.33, 3.33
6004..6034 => 4.86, 3.86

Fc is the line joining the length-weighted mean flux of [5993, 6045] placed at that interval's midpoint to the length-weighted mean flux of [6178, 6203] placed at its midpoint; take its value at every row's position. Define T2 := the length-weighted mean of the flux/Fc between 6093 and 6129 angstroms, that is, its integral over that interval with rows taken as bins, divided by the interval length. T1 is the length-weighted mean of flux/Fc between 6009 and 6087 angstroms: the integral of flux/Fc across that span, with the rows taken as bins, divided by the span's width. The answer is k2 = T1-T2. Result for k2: 0.07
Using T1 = 1.00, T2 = 0.93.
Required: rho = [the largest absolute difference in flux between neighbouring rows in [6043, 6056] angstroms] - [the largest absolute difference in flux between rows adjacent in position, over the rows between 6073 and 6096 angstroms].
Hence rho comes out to -0.2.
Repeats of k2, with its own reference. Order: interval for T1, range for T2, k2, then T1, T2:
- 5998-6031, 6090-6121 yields 0.03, 0.99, 0.96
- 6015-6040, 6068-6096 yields 0.03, 1.03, 1.00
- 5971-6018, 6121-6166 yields -0.03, 0.96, 0.99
